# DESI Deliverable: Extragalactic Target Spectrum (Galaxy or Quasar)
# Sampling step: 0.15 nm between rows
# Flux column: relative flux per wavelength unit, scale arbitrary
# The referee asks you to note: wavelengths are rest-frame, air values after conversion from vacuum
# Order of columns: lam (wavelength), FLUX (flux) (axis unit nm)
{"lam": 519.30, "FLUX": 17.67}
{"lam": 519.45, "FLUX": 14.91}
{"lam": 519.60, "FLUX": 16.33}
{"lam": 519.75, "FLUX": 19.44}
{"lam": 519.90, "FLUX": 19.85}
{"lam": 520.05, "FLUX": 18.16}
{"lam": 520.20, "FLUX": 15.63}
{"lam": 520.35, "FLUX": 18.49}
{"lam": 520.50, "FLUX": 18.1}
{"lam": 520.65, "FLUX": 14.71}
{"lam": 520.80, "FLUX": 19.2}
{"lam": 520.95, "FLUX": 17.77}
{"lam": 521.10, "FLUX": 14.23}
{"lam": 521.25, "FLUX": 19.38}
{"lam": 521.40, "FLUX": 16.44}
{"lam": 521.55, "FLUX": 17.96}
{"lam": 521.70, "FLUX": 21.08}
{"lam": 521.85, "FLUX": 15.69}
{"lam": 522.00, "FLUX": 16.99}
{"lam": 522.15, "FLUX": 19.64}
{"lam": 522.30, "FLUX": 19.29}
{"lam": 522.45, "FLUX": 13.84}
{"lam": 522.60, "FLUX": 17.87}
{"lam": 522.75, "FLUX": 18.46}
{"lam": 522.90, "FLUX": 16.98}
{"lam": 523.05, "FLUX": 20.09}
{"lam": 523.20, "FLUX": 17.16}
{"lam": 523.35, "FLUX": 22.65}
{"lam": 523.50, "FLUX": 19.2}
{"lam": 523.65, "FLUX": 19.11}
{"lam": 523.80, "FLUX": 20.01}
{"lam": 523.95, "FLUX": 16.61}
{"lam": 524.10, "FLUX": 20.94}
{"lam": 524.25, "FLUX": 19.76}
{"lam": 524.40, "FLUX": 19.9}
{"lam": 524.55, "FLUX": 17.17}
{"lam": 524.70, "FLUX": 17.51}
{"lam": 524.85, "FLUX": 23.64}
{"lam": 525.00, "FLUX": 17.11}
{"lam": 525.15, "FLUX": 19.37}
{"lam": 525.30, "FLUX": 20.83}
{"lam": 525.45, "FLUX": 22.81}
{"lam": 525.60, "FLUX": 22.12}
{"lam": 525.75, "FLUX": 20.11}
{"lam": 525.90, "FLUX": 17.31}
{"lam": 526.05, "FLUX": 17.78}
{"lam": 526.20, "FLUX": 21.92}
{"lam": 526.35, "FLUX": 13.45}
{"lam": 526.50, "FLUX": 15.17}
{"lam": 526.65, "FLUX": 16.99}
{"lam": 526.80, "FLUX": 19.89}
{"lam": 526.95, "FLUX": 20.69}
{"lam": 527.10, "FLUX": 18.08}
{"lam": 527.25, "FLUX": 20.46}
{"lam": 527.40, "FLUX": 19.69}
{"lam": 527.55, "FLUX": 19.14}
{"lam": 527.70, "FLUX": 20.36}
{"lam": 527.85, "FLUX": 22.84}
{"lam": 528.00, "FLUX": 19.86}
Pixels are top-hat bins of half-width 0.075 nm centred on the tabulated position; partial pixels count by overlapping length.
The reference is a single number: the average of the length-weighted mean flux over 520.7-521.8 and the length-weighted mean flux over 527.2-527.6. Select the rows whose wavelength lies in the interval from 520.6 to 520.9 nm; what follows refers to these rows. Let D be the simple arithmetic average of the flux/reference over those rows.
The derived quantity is 0.90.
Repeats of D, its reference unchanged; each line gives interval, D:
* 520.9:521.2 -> 0.85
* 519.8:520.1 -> 1.01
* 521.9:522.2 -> 0.97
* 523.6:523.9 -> 1.04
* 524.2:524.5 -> 1.05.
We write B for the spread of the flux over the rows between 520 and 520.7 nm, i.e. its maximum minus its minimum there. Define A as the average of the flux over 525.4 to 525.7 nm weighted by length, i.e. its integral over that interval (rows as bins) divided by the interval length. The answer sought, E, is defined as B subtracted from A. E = 18.5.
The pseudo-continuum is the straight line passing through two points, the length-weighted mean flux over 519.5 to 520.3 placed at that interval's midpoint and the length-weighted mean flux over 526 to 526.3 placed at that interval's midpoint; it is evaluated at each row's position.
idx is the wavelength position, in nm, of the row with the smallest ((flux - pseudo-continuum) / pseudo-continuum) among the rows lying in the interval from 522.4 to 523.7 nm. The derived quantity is 522.45 nm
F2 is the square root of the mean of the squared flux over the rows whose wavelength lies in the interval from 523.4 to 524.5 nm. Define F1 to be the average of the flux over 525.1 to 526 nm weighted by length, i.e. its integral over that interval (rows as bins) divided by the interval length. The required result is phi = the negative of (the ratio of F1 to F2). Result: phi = -1.05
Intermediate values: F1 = 20.4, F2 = 19.4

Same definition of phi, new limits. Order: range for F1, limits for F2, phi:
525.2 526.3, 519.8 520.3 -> -1.13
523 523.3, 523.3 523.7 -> -0.92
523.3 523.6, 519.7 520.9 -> -1.14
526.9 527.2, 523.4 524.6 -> -1.01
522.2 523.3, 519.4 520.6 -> -1.01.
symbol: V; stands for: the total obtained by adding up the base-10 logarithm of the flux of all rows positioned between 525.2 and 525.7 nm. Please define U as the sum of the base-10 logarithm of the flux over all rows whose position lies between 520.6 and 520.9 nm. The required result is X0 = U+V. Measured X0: 6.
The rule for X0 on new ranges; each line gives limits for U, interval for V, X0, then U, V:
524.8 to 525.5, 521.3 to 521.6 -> 9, 6.57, 2.5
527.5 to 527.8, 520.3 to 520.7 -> 6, 2.59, 3.7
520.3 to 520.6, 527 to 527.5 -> 6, 2.52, 3.9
